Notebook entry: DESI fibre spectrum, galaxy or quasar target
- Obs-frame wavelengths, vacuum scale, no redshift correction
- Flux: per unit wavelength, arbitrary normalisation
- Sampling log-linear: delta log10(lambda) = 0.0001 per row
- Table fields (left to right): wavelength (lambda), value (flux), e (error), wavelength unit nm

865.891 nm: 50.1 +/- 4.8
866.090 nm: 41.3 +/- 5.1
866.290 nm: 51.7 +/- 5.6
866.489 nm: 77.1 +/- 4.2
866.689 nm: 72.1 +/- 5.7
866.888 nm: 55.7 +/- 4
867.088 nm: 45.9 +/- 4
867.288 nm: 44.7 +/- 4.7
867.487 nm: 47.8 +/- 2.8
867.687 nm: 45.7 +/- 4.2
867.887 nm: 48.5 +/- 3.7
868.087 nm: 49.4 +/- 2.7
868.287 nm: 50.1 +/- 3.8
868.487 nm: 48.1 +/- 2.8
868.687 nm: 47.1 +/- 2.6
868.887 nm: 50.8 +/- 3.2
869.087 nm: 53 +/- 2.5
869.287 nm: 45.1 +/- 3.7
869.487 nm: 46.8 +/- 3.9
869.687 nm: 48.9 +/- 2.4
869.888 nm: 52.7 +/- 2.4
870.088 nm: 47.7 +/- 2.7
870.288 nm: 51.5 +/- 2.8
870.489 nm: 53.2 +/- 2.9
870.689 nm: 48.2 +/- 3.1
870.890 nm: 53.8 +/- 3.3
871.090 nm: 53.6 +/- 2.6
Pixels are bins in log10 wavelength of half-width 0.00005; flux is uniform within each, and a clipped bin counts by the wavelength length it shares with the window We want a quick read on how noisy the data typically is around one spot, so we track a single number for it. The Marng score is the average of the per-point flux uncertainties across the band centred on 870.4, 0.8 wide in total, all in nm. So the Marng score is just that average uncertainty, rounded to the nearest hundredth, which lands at 2.88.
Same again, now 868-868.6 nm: 3.10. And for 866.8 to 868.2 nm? 3.73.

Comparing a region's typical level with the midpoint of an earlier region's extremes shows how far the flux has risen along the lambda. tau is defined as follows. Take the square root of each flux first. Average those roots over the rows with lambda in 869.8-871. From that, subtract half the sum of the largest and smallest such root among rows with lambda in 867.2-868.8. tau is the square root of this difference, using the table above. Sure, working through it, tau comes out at 0.52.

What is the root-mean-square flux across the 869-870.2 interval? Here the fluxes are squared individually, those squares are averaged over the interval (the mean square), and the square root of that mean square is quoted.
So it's 49.1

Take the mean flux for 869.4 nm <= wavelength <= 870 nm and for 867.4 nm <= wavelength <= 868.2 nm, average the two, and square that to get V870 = 2368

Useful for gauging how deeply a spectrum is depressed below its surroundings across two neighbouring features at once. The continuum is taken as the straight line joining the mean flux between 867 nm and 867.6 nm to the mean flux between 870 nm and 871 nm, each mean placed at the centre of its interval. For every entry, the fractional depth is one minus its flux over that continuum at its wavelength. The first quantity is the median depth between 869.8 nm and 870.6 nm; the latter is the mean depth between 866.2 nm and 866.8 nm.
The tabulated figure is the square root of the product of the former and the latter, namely 0.12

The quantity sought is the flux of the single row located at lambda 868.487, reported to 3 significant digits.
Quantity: 48.1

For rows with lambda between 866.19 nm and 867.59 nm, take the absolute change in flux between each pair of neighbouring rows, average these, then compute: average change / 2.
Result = 5.1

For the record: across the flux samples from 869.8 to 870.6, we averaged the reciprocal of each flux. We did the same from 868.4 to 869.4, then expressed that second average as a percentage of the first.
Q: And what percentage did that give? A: 105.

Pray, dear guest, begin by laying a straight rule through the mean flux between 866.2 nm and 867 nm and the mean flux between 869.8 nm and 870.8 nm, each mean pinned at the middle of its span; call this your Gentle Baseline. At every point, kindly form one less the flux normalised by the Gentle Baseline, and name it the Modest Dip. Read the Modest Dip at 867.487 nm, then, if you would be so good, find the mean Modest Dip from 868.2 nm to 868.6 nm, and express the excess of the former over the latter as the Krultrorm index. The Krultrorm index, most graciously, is 0.07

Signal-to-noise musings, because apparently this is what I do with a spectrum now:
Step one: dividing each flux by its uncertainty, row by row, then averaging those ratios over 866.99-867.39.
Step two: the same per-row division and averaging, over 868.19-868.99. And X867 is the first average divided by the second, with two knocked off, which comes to -1.35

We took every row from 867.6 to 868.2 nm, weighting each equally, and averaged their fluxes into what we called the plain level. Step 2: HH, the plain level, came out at 47.9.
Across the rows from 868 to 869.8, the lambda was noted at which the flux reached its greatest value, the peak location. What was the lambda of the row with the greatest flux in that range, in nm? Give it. 869.087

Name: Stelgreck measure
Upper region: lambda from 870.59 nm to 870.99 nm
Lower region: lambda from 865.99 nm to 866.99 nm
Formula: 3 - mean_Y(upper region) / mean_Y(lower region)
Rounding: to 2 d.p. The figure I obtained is 2.14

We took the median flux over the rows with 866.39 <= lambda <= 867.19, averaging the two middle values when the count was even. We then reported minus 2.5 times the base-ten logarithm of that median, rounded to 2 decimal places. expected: -4.51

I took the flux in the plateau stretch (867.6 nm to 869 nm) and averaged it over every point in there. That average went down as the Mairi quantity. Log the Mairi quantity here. 49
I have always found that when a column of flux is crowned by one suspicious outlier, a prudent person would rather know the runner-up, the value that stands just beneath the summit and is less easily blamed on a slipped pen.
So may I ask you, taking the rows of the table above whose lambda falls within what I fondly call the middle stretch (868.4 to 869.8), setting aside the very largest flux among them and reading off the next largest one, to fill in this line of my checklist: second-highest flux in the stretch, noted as 50.8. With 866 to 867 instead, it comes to 72.1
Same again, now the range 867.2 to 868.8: 49.4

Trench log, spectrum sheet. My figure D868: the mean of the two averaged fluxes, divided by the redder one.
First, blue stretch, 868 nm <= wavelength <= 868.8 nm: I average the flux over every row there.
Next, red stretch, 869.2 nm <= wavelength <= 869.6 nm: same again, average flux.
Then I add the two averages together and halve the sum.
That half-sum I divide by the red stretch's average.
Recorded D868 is 1.03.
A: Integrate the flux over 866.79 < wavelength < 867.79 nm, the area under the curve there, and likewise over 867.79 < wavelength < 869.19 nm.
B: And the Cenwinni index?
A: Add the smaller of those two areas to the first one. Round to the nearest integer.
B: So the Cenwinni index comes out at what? 96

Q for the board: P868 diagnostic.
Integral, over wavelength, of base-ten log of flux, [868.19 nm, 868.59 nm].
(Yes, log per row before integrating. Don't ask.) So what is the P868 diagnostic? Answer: 0.676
